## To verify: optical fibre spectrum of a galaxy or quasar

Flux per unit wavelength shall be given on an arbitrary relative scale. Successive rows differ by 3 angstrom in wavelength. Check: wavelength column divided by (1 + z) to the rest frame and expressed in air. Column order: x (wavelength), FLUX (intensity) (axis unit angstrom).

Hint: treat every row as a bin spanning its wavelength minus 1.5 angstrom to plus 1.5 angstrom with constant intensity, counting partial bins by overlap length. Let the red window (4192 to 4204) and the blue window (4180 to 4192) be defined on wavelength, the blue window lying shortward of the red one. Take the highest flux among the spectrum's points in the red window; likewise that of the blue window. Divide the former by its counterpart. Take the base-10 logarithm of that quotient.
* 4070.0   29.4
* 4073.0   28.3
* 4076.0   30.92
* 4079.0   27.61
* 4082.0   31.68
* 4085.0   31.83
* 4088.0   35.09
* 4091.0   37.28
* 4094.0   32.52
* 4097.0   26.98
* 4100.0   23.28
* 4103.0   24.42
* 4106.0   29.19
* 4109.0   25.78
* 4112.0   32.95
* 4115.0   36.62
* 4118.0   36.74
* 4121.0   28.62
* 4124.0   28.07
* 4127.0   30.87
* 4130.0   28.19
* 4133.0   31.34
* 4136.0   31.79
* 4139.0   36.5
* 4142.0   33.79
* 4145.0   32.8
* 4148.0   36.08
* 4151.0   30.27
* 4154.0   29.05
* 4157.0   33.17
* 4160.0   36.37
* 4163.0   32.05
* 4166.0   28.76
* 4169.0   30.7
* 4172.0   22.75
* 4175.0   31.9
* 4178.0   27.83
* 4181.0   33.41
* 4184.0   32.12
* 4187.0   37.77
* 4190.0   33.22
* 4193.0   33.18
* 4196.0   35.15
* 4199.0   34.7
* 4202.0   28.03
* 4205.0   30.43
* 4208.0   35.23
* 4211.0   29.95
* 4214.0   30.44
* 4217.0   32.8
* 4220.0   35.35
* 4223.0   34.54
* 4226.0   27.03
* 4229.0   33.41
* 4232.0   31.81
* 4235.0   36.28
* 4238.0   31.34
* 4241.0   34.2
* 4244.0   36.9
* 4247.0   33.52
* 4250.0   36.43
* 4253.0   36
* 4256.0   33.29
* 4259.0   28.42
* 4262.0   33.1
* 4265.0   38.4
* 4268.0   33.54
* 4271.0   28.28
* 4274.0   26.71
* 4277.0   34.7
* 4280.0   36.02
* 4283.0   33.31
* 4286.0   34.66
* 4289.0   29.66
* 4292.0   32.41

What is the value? -0.031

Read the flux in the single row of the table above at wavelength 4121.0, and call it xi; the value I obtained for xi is 28.62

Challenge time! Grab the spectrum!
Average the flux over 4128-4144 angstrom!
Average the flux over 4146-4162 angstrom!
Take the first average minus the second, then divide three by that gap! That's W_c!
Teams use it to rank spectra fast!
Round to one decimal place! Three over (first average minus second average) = -4.5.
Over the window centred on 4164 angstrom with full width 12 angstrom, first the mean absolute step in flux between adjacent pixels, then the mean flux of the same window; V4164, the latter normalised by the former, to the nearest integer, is 10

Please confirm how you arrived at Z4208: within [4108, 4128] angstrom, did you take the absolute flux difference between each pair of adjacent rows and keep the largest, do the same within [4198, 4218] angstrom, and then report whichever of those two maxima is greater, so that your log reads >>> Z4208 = 8.1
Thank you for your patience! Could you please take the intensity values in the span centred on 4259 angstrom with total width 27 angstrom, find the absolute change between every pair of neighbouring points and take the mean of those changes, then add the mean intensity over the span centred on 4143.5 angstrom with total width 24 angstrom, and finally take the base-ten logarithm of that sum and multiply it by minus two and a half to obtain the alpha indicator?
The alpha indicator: -3.91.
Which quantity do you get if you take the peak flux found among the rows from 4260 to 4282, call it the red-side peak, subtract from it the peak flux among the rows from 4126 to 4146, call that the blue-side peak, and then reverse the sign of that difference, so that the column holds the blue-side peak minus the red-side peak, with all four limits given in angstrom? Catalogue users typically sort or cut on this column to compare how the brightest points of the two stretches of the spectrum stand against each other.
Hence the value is -1.9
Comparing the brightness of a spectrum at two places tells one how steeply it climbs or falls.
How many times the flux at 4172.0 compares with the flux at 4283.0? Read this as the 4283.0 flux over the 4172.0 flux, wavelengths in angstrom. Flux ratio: 1.46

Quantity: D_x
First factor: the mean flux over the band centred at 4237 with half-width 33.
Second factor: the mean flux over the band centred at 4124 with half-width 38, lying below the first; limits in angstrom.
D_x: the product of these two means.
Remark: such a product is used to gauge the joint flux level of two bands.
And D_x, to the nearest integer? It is 1049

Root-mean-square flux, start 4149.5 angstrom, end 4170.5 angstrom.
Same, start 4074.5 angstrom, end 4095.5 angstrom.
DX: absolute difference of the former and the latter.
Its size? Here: 1.0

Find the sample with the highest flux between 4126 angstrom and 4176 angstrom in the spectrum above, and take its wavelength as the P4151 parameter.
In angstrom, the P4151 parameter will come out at 4139.0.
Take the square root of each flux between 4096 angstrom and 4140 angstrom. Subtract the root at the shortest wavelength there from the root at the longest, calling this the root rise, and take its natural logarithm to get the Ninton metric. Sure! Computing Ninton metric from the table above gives -0.2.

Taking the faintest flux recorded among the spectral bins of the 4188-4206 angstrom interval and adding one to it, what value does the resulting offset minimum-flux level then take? 29.0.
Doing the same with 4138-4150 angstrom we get 33.8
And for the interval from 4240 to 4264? 29.4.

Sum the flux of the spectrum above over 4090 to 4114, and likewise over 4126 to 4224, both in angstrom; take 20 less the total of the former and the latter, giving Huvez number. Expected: -1273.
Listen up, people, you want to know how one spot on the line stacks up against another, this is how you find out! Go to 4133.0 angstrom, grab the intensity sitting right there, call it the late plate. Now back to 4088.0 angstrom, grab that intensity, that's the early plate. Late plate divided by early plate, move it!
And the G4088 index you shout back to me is 0.89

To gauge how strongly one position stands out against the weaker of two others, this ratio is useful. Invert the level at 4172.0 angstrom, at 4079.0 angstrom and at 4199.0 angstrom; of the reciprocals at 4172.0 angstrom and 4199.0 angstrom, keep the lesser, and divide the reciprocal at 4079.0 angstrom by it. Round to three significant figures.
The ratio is 1.26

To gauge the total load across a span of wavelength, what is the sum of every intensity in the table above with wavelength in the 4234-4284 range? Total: 570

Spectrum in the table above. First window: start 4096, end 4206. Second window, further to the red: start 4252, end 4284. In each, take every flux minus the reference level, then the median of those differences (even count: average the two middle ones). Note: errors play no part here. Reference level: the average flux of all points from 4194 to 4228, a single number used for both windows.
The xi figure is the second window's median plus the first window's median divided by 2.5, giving 1.0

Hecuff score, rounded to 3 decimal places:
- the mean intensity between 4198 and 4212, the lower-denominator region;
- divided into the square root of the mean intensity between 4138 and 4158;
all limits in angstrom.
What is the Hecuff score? 0.182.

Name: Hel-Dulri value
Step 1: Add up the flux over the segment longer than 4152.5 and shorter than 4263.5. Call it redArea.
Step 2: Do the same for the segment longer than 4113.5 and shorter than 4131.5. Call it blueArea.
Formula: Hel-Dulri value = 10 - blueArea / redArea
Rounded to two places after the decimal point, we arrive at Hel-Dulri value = 9.84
